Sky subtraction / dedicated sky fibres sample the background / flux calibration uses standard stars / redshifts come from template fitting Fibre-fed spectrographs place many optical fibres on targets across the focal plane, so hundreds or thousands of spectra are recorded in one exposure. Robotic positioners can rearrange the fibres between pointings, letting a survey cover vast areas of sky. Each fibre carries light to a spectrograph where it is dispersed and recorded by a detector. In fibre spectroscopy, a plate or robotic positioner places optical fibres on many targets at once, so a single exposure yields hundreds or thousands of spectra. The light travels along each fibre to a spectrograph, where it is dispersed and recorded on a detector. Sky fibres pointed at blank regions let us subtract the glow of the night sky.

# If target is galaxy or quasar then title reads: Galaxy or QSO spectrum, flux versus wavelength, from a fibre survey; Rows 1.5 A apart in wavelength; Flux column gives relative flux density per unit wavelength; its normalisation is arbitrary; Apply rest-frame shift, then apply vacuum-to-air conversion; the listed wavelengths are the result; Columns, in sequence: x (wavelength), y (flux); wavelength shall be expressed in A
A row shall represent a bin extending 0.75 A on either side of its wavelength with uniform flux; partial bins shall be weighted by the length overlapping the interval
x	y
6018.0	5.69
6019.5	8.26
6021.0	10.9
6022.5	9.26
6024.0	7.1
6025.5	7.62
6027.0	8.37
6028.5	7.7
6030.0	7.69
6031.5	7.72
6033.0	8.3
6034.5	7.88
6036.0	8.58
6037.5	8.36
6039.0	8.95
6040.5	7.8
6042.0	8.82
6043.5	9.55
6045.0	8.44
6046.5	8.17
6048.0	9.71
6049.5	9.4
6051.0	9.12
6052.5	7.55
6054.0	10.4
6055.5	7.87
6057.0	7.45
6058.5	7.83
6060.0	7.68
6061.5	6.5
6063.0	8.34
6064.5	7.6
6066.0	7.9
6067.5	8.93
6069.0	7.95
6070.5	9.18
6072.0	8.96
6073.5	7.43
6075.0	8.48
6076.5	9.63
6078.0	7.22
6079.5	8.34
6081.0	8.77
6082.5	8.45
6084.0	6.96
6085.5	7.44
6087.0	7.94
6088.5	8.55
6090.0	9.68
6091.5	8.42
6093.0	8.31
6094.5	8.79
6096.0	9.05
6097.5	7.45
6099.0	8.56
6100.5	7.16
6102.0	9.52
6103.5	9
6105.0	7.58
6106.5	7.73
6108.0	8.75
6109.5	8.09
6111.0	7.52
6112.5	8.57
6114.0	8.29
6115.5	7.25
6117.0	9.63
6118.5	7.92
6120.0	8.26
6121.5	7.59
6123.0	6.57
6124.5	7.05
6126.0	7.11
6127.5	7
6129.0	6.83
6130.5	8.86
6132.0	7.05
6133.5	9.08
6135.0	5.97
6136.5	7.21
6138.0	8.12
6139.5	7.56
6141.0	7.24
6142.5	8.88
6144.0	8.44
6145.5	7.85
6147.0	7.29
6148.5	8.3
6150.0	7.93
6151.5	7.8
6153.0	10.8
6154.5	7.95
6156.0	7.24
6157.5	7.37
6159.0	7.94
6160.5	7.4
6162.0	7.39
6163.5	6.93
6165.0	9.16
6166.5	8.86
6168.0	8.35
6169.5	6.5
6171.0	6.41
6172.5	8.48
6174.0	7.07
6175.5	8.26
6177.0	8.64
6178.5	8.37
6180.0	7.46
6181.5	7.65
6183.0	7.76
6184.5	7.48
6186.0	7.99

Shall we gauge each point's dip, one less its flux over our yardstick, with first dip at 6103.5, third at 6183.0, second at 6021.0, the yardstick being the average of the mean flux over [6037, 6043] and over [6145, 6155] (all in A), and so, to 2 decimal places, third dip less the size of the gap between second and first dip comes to -0.15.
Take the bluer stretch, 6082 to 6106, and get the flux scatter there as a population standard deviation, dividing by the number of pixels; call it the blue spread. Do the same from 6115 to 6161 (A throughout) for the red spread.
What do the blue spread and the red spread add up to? 1.73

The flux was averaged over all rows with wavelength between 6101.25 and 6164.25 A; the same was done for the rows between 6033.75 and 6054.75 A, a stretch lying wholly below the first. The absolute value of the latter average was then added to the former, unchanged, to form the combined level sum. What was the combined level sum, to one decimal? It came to 16.6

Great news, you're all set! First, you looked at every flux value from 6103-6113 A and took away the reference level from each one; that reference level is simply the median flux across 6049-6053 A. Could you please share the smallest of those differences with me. -1.6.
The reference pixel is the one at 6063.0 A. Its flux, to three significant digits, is 8.34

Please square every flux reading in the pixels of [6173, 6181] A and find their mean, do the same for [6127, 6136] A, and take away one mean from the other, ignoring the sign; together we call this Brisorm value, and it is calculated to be 6.7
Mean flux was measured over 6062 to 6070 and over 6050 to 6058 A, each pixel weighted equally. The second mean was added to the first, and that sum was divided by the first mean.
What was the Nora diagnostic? 2.04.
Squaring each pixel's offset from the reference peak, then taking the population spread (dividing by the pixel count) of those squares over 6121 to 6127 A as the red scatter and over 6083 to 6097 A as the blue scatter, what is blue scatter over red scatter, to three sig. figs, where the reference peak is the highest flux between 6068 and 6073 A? 1.02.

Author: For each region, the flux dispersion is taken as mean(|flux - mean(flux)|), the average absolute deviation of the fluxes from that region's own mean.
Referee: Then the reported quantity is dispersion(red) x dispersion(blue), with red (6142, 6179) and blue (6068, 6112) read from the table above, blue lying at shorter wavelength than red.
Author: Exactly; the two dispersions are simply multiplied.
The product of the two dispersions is 0.44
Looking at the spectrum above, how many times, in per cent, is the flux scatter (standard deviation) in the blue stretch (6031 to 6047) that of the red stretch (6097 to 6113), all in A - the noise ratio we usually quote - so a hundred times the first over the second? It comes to 73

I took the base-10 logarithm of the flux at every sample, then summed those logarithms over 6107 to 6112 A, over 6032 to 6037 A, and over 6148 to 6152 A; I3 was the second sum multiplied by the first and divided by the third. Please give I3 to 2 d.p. 2.77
